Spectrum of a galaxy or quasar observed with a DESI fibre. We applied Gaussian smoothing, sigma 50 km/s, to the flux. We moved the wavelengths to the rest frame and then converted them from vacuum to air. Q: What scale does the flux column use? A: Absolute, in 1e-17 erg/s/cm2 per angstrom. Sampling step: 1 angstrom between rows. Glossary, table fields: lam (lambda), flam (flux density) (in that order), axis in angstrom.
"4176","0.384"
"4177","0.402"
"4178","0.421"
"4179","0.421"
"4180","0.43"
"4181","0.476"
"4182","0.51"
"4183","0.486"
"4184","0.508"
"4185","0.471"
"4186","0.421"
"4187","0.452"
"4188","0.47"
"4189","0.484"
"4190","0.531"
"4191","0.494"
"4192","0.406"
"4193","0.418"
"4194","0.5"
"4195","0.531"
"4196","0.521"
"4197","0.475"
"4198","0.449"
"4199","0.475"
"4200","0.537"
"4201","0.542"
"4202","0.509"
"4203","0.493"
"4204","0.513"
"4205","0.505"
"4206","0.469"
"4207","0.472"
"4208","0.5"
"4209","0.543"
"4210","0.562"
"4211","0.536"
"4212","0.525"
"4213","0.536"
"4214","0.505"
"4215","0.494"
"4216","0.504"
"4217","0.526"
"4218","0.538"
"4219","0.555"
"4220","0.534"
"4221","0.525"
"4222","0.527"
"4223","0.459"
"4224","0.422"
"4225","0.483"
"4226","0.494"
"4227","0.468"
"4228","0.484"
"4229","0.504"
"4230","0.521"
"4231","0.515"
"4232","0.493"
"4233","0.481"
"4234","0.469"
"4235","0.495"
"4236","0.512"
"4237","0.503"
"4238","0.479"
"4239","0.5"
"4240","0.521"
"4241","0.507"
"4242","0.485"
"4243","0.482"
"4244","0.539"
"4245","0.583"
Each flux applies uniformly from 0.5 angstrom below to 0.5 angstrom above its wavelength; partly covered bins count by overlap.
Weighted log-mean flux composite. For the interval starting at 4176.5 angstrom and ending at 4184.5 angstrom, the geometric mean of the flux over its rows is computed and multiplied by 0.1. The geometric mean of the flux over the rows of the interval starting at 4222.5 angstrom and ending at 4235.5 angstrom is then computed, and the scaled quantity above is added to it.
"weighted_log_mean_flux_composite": 0.529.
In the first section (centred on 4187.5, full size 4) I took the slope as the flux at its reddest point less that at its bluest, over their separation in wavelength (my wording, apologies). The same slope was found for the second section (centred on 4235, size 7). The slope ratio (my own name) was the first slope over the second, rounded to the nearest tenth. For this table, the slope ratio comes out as -9.0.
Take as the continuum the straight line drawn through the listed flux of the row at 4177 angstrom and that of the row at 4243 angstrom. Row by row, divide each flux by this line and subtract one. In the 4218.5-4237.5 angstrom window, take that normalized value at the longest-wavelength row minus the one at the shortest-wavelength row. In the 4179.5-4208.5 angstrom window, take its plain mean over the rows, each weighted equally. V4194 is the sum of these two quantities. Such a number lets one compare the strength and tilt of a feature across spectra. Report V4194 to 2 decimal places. -0.02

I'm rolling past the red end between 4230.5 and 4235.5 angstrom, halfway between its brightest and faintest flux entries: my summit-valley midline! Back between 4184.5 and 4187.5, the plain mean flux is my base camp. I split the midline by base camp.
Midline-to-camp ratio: 1.10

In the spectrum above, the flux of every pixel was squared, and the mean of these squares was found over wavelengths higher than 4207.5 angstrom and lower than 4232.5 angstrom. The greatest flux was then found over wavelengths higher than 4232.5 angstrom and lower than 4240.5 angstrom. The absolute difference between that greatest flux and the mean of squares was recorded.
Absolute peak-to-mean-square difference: 0.26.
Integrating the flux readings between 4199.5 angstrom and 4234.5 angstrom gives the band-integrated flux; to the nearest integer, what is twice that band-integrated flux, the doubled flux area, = 35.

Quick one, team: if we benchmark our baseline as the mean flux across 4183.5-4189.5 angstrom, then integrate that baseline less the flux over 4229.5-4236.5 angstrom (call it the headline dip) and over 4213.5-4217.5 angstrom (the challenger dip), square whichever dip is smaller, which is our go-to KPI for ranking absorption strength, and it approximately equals 0.045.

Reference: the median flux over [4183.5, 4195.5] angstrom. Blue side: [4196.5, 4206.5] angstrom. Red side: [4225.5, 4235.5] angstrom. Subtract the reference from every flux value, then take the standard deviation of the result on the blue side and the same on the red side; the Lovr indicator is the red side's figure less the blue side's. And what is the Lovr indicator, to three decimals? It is -0.012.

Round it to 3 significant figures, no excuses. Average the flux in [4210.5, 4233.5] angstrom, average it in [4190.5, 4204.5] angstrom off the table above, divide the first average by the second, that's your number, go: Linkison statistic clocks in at 1.03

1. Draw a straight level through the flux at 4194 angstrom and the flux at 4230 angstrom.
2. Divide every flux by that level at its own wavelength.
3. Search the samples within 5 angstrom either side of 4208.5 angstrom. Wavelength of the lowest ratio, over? 4206 angstrom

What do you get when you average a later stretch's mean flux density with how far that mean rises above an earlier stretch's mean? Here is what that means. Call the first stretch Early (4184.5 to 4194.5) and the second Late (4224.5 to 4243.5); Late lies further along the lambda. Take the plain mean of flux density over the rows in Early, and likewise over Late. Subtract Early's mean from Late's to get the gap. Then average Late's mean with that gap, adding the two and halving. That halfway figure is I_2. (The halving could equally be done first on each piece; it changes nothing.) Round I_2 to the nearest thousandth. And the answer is 0.262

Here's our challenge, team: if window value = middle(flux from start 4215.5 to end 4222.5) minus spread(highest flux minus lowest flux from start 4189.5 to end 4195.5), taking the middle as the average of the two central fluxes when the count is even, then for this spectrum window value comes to 0.402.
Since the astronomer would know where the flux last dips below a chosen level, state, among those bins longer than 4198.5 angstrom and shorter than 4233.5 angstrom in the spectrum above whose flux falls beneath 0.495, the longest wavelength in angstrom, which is 4233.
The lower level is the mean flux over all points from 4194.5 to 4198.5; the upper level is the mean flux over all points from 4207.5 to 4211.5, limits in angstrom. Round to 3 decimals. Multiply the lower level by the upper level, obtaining 0.264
